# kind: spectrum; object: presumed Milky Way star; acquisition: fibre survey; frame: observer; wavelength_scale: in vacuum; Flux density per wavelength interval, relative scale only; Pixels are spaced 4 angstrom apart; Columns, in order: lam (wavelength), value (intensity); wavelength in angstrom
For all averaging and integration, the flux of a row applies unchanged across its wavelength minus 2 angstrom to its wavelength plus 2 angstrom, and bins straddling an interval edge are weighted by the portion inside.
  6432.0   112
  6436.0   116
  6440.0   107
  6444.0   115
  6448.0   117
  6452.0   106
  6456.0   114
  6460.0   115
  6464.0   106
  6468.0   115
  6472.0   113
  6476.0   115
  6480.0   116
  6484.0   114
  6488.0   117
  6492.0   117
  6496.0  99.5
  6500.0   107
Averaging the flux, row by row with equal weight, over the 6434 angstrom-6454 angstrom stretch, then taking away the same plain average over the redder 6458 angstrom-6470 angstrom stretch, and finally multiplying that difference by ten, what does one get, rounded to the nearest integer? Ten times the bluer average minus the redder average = 2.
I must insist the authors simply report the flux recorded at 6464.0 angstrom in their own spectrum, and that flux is 106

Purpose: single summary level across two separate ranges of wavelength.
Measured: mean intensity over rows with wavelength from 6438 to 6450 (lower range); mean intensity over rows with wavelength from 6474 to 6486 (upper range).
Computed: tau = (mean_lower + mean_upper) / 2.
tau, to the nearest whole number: 114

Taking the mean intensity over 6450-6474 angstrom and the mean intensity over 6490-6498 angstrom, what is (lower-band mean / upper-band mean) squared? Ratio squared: 1.06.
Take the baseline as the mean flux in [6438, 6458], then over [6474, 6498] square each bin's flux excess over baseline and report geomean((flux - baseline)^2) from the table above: 21.4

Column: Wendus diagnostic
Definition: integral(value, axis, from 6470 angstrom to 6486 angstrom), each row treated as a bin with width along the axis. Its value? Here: 1832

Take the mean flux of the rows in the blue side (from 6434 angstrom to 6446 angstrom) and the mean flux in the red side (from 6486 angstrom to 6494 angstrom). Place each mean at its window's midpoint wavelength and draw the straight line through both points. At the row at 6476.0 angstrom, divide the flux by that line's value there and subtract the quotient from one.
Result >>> 0.0068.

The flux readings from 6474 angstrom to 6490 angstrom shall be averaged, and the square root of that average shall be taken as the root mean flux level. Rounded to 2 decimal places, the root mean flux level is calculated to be 10.75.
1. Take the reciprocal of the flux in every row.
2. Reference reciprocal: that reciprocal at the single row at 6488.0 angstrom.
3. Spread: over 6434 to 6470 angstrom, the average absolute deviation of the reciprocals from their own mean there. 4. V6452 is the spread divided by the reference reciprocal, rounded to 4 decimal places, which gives 0.0381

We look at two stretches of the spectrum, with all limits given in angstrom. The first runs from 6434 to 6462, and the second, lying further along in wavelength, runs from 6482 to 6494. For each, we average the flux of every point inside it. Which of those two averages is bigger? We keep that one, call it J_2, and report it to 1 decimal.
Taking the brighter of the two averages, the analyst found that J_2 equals 116.0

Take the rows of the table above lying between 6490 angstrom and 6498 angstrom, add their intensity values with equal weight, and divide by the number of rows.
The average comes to 108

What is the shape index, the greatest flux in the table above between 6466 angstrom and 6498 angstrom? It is 117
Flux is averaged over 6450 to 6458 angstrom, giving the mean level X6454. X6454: 110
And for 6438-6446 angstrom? 111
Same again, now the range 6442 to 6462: 113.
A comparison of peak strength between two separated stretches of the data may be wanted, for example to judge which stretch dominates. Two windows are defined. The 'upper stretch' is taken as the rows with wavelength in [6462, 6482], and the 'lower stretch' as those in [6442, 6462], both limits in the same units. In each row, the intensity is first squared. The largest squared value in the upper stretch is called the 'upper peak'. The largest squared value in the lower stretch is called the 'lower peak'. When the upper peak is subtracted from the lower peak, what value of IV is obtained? 233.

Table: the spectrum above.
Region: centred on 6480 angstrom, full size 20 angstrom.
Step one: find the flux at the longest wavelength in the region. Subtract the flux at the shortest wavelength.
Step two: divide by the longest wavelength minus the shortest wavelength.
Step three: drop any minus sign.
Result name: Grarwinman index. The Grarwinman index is 0.25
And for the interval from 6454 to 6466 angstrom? 1.00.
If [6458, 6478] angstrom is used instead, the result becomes 0.00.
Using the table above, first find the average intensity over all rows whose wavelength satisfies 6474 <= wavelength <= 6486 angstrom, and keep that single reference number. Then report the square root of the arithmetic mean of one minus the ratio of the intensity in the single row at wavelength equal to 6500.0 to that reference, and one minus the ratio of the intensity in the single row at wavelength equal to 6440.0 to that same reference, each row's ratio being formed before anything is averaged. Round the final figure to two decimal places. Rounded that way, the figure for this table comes 0.26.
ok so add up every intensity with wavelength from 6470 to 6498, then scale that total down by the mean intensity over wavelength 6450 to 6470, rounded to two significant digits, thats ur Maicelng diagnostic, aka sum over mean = 7.1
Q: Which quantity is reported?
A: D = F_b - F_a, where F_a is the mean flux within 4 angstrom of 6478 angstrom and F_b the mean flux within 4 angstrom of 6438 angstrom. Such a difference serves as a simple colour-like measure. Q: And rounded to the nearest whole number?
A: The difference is -4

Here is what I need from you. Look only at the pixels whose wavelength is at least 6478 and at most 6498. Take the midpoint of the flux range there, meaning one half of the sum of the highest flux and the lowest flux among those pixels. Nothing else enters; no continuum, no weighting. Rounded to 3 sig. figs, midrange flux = 108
